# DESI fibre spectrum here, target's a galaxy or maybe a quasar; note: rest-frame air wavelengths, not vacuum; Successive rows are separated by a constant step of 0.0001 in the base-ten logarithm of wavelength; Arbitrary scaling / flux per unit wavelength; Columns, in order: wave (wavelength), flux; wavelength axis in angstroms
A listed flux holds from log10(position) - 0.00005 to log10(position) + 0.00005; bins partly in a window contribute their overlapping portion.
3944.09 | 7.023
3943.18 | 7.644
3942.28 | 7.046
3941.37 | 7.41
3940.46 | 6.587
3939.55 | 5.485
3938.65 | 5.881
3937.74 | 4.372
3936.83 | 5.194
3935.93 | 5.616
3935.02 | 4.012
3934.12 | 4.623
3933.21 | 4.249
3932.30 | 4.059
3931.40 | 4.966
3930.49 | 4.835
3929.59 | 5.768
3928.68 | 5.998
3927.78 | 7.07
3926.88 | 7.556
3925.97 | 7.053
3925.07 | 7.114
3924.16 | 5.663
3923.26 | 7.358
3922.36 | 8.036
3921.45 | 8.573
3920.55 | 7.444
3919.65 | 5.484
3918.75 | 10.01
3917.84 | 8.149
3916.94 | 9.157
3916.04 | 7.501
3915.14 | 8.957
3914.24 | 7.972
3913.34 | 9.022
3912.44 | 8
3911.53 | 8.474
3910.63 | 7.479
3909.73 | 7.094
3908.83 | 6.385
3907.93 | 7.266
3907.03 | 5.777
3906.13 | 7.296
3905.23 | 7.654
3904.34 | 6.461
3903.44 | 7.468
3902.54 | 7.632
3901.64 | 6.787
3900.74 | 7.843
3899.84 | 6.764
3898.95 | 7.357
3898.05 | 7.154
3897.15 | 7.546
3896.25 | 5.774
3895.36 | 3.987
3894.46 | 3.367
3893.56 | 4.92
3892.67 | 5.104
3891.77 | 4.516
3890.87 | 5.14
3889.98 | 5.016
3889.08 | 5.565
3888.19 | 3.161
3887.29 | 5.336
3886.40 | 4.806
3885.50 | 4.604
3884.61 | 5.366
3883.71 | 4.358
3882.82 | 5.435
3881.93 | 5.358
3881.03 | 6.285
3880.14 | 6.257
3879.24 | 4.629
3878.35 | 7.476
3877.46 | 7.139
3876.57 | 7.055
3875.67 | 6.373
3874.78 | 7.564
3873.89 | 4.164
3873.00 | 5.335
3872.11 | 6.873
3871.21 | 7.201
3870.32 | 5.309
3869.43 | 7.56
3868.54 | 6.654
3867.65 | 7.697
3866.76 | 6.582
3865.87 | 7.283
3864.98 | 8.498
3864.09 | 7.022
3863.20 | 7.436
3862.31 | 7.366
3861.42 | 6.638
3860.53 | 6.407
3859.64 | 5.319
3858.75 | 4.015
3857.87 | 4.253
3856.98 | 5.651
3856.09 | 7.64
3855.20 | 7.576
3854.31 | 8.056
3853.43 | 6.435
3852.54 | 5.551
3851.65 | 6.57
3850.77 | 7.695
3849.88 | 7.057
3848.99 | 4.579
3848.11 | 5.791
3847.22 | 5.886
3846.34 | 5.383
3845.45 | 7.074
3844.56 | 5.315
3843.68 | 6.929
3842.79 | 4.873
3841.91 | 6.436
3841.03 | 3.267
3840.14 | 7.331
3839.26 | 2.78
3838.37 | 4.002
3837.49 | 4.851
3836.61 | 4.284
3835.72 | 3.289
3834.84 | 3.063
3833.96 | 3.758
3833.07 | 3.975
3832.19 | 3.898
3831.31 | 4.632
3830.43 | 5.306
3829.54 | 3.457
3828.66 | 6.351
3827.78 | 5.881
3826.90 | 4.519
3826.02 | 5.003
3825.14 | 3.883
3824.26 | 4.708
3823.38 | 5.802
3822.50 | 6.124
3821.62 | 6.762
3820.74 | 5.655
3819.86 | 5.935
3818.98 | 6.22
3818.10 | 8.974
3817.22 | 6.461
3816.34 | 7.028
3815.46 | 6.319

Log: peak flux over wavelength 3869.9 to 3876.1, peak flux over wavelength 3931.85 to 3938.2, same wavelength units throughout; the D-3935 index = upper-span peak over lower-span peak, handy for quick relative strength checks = 0.74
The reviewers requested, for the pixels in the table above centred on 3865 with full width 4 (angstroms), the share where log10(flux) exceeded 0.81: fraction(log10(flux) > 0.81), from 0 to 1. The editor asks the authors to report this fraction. 1.0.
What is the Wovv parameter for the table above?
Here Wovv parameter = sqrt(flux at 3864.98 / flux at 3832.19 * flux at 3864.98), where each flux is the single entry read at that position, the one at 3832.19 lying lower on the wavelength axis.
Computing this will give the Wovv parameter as 4.3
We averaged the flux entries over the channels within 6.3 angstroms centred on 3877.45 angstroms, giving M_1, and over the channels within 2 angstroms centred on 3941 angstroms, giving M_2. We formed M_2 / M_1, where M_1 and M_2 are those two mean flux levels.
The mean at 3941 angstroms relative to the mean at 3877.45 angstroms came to 1.05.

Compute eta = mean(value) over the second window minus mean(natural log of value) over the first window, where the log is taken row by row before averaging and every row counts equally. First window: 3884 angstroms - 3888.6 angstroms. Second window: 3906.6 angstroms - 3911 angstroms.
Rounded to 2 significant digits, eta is 5.3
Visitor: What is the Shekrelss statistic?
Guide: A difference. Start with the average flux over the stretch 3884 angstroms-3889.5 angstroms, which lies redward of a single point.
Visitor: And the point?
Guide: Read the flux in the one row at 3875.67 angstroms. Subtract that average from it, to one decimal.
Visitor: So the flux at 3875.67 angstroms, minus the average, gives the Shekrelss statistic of 1.6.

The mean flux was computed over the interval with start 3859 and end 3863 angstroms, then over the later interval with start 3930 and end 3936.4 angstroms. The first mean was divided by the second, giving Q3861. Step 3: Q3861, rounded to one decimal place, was 1.4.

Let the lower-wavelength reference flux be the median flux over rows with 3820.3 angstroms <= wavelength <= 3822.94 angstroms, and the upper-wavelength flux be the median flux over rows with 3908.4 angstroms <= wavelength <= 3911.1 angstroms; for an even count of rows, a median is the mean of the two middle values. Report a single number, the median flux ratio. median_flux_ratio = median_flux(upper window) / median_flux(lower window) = 1.16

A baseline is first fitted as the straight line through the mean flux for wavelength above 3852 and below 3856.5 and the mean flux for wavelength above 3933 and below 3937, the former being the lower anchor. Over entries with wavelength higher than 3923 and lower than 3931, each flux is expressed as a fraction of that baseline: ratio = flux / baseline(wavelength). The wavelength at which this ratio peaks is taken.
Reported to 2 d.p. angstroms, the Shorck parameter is 3926.88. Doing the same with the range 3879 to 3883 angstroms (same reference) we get 3881.03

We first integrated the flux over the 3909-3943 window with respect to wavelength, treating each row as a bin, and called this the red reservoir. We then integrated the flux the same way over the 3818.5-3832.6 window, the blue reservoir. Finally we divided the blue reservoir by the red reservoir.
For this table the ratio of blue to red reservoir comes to 0.3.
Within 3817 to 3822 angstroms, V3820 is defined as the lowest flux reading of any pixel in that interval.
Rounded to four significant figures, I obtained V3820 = 5.655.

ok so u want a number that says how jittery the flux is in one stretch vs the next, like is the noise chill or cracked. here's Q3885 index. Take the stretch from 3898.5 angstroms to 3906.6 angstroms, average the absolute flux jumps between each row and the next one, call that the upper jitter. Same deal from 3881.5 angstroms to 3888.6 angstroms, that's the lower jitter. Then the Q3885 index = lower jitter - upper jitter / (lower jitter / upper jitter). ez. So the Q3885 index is 0.1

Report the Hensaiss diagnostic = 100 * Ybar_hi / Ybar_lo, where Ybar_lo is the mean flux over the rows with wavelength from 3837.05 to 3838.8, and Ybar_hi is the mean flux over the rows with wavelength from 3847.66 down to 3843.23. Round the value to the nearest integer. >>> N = 138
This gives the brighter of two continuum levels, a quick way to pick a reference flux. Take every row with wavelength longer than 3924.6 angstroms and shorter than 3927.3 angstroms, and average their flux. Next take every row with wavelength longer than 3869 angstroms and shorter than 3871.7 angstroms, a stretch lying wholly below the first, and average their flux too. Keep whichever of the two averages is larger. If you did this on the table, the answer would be 7.2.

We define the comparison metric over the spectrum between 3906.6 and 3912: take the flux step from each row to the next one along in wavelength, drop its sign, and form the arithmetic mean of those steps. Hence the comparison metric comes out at 0.89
